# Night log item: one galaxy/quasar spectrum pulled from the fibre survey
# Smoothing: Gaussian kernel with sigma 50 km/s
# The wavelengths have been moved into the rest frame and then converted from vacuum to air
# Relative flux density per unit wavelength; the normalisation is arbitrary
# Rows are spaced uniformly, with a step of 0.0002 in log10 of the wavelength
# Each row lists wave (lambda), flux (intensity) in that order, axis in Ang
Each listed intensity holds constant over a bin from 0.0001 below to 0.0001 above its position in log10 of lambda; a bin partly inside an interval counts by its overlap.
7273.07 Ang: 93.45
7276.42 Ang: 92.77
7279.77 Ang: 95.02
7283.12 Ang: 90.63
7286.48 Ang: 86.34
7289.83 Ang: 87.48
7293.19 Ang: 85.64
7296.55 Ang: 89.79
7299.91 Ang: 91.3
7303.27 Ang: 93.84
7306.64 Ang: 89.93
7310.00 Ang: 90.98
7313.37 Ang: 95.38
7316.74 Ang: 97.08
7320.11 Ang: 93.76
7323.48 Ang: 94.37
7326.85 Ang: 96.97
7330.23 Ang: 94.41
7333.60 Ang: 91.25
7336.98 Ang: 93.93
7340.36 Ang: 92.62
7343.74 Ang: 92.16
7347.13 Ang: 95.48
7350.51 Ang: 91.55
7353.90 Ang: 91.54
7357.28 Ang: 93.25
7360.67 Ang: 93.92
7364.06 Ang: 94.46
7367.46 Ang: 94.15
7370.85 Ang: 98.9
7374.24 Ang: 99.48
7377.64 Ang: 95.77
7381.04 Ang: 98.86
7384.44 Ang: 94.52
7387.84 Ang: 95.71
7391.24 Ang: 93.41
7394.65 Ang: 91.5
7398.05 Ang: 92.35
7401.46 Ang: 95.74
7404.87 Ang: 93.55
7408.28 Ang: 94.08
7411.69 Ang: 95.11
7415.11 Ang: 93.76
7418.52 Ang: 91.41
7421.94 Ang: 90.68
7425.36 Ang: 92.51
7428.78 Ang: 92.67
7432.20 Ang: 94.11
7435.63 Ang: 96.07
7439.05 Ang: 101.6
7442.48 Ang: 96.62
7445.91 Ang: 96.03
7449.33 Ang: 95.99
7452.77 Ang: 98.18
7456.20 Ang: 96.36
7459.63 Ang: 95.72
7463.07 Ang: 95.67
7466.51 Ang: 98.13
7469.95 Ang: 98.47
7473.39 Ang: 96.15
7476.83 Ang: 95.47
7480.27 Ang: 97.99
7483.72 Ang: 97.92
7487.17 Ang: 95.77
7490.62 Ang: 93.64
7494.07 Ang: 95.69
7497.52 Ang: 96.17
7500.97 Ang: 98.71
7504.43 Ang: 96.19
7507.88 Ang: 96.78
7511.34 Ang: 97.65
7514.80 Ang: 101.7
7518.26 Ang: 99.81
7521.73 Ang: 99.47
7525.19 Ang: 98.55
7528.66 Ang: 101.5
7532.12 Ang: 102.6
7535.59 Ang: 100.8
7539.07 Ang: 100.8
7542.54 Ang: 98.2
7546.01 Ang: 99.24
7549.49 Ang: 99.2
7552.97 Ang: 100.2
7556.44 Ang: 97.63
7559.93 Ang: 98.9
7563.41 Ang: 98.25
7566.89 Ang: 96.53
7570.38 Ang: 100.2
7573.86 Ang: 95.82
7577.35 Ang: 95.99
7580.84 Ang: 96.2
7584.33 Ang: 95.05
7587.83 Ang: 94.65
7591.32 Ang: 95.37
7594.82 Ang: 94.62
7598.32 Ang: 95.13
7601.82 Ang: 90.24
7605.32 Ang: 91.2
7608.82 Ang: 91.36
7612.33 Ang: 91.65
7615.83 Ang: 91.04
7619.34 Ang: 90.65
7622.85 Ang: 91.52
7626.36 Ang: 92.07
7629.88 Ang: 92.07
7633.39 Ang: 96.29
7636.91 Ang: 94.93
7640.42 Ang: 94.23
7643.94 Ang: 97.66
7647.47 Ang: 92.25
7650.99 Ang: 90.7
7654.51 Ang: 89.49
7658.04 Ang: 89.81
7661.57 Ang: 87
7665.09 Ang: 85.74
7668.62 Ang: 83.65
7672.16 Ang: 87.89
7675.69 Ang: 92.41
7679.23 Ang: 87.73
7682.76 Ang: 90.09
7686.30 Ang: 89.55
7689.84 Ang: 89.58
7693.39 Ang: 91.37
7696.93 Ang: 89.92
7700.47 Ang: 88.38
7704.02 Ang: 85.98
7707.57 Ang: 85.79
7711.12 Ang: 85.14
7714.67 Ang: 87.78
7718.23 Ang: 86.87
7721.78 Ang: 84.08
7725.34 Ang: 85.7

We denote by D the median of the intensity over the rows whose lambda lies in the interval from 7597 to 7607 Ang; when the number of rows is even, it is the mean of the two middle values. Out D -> 91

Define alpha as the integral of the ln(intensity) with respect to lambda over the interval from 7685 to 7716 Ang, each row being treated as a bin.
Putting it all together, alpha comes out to 139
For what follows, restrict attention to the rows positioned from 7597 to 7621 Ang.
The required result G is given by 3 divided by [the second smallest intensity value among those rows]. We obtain 0.0331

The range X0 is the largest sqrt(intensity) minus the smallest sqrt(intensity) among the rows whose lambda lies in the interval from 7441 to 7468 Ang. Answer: 0.13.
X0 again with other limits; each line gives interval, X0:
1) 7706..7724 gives 0.20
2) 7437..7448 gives 0.28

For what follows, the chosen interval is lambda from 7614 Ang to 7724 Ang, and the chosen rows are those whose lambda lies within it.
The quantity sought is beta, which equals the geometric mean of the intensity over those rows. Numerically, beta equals 89.7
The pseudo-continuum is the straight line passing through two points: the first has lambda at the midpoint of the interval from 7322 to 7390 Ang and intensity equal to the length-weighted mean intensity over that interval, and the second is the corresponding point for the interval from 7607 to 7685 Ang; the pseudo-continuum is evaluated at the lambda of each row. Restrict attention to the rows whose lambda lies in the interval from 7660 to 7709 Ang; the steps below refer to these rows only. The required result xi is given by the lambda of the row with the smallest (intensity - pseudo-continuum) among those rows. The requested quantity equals 7668.62 Ang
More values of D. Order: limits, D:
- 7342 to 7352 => 92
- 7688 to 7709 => 89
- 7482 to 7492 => 96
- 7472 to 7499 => 96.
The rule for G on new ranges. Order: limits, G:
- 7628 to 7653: 0.0326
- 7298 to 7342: 0.0330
